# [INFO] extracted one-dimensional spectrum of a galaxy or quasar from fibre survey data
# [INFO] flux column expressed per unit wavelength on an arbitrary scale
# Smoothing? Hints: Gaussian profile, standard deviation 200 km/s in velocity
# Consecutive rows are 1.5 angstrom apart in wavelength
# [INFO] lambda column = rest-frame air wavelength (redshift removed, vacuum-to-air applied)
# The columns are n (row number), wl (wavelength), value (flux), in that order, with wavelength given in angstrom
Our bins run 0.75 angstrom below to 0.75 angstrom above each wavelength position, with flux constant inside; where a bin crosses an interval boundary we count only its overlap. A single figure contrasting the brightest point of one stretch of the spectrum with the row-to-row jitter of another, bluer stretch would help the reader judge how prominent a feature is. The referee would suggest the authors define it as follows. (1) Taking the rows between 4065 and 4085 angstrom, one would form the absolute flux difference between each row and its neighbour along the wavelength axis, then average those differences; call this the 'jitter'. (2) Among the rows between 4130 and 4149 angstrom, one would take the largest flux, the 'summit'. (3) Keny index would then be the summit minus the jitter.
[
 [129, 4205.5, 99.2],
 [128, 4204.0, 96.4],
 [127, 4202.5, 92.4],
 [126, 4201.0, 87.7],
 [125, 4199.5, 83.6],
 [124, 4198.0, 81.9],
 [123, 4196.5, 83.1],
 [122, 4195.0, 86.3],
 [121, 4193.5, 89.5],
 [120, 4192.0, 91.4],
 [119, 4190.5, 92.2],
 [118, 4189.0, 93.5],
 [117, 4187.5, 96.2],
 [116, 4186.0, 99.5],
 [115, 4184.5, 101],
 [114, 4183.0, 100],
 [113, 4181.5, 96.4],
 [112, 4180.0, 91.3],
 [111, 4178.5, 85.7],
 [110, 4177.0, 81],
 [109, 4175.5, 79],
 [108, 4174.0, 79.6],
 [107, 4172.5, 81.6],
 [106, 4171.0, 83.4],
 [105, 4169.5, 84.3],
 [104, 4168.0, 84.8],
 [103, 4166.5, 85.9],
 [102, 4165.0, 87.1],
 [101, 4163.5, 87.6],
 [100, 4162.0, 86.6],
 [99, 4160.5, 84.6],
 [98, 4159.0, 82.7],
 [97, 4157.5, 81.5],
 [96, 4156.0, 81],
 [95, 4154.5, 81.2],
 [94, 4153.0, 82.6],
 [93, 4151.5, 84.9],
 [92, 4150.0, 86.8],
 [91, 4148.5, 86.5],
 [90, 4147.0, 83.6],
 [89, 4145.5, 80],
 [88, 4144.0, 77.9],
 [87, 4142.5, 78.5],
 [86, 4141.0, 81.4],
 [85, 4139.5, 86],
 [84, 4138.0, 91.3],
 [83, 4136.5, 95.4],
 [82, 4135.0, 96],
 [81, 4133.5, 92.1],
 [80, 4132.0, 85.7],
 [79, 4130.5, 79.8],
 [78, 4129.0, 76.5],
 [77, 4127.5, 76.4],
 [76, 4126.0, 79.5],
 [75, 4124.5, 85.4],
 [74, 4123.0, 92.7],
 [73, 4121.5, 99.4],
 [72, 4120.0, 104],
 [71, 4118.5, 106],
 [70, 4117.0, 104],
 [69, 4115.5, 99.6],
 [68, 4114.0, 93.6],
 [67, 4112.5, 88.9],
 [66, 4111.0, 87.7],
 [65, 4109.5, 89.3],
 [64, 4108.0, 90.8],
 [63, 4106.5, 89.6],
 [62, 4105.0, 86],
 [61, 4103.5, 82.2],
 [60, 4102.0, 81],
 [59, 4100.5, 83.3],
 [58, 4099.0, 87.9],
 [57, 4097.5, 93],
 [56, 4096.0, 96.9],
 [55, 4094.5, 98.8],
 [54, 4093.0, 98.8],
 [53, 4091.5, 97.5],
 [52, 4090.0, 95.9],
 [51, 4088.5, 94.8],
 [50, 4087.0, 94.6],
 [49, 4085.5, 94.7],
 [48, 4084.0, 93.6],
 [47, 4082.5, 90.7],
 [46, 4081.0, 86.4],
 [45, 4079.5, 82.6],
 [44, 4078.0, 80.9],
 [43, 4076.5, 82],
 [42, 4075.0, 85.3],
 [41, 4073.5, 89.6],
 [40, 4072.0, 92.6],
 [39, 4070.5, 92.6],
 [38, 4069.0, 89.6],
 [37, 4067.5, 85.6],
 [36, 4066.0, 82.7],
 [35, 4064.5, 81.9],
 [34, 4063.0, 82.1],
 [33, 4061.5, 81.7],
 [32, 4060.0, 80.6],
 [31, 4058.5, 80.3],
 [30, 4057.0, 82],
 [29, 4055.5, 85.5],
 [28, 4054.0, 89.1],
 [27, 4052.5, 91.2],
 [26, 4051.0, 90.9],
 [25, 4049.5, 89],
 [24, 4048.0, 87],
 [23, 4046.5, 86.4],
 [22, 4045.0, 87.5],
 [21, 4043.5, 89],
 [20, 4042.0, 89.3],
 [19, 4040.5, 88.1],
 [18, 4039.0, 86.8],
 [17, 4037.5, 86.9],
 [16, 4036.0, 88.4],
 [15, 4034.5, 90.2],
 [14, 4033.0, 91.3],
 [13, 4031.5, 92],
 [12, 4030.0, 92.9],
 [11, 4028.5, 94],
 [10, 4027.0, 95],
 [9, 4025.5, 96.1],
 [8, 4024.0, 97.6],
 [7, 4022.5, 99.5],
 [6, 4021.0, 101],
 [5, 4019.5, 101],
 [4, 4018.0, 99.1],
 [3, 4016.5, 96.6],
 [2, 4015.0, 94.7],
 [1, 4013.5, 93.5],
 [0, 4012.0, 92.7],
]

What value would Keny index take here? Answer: 93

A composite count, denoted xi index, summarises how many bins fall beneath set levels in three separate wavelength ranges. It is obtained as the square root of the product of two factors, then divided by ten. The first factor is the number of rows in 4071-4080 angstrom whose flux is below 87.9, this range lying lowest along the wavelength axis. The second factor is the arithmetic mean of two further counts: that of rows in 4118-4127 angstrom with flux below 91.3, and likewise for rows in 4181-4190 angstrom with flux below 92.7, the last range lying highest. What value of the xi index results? 0.20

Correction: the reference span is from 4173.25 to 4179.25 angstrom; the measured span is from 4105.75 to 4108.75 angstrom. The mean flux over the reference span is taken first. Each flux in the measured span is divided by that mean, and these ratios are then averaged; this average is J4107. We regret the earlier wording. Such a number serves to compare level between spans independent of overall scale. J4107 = 1.11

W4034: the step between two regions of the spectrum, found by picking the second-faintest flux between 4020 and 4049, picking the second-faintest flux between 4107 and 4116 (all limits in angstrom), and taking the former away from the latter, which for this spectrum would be 2.1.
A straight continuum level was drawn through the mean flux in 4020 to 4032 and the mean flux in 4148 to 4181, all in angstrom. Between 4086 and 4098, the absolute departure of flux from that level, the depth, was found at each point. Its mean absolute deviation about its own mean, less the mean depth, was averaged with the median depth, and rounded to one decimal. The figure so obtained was 1.0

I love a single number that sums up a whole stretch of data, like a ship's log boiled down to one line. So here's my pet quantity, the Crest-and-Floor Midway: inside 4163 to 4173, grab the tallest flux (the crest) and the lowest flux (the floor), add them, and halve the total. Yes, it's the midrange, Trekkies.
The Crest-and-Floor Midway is 84.6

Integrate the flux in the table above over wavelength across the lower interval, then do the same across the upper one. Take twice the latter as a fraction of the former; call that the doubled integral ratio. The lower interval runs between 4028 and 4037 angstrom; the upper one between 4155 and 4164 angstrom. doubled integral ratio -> 1.84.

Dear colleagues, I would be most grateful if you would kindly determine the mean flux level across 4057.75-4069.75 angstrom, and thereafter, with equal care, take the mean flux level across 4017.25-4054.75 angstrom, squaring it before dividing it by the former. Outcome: 102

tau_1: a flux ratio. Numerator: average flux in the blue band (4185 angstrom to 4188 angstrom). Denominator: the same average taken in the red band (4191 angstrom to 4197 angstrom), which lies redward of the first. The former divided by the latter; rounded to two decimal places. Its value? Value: 1.12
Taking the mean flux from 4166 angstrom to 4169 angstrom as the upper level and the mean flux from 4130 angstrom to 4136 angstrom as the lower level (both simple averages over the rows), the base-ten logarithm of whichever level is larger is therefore 1.95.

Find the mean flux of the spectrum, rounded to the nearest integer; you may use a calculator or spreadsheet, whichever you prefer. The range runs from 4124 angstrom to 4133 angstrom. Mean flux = 81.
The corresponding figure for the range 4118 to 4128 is 92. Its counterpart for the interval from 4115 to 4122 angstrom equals 103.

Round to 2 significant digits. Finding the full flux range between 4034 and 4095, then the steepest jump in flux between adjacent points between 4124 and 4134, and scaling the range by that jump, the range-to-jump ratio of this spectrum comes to 2.9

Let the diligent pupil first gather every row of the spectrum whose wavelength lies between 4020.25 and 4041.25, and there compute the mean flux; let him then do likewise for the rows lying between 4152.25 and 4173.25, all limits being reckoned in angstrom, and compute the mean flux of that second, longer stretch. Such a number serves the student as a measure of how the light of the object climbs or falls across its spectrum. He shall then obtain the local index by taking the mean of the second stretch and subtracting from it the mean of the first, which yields -9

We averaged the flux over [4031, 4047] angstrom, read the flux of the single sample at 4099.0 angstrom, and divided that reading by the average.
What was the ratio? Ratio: 0.99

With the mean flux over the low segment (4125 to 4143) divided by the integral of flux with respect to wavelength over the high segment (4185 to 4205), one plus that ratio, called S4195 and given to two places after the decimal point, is 1.05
